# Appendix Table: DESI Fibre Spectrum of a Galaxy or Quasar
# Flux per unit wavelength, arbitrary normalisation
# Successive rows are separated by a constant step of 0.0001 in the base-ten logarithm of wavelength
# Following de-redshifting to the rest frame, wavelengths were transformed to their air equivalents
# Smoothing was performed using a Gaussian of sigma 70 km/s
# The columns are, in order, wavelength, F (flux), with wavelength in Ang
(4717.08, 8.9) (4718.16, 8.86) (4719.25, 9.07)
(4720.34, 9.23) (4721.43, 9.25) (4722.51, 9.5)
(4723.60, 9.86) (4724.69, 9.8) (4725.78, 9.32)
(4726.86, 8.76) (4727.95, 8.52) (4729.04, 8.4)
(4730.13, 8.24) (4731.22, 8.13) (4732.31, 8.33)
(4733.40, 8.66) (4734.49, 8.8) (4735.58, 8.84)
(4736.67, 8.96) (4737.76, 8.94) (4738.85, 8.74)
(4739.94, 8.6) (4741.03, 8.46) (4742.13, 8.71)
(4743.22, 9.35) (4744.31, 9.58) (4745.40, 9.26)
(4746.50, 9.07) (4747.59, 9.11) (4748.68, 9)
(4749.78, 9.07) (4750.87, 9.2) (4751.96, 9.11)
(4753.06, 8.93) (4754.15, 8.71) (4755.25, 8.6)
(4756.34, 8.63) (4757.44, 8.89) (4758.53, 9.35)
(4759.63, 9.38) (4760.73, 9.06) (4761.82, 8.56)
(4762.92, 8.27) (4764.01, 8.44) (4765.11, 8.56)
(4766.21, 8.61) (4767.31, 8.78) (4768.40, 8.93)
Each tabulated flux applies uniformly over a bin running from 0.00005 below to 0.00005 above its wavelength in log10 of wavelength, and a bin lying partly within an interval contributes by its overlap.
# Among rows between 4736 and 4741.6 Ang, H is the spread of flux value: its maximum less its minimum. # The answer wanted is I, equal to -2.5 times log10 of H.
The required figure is 0.8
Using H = 0.5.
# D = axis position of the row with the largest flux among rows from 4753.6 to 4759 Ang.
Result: 4758.53 Ang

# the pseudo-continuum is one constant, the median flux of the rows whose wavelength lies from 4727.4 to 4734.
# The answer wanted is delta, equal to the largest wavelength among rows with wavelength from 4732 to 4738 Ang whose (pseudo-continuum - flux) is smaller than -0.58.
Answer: 4736.67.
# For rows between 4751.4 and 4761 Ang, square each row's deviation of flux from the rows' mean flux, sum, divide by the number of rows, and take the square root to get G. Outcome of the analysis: 0.27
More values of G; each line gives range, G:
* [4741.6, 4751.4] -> 0.23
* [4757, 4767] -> 0.38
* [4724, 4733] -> 0.55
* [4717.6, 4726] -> 0.32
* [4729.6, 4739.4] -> 0.29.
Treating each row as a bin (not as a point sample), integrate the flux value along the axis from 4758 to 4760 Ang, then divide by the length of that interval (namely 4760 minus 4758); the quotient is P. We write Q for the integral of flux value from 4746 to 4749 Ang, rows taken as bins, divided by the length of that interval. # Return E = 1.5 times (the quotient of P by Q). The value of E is 1.54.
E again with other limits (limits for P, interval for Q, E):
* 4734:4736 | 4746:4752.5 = 1.45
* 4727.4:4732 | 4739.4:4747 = 1.39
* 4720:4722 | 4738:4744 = 1.58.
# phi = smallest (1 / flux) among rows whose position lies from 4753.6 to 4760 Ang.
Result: 0.107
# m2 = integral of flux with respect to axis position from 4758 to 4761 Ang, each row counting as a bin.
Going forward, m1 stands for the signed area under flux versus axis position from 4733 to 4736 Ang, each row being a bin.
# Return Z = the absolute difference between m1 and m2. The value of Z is 1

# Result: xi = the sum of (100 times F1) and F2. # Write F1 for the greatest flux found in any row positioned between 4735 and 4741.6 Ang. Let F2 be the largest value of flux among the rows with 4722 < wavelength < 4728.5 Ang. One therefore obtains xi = 906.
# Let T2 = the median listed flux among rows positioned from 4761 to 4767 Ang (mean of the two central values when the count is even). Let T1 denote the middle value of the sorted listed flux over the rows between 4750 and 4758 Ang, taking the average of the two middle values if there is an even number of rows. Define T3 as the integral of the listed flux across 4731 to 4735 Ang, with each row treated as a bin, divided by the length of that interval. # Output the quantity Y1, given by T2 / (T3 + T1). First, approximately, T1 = 8.9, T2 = 8.6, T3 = 8.50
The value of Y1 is 0.492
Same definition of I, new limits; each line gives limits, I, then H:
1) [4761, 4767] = 1.2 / 0.3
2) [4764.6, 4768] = 1.6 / 0.2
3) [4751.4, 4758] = 0.7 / 0.5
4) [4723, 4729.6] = -0.4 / 1.5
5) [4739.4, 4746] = -0.1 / 1.1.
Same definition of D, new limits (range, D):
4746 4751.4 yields 4750.87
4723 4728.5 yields 4723.60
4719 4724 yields 4723.60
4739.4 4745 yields 4744.31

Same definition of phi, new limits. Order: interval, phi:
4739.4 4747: 0.104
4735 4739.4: 0.112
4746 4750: 0.110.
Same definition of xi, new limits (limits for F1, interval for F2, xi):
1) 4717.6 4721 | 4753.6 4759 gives 932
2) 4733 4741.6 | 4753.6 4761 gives 905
